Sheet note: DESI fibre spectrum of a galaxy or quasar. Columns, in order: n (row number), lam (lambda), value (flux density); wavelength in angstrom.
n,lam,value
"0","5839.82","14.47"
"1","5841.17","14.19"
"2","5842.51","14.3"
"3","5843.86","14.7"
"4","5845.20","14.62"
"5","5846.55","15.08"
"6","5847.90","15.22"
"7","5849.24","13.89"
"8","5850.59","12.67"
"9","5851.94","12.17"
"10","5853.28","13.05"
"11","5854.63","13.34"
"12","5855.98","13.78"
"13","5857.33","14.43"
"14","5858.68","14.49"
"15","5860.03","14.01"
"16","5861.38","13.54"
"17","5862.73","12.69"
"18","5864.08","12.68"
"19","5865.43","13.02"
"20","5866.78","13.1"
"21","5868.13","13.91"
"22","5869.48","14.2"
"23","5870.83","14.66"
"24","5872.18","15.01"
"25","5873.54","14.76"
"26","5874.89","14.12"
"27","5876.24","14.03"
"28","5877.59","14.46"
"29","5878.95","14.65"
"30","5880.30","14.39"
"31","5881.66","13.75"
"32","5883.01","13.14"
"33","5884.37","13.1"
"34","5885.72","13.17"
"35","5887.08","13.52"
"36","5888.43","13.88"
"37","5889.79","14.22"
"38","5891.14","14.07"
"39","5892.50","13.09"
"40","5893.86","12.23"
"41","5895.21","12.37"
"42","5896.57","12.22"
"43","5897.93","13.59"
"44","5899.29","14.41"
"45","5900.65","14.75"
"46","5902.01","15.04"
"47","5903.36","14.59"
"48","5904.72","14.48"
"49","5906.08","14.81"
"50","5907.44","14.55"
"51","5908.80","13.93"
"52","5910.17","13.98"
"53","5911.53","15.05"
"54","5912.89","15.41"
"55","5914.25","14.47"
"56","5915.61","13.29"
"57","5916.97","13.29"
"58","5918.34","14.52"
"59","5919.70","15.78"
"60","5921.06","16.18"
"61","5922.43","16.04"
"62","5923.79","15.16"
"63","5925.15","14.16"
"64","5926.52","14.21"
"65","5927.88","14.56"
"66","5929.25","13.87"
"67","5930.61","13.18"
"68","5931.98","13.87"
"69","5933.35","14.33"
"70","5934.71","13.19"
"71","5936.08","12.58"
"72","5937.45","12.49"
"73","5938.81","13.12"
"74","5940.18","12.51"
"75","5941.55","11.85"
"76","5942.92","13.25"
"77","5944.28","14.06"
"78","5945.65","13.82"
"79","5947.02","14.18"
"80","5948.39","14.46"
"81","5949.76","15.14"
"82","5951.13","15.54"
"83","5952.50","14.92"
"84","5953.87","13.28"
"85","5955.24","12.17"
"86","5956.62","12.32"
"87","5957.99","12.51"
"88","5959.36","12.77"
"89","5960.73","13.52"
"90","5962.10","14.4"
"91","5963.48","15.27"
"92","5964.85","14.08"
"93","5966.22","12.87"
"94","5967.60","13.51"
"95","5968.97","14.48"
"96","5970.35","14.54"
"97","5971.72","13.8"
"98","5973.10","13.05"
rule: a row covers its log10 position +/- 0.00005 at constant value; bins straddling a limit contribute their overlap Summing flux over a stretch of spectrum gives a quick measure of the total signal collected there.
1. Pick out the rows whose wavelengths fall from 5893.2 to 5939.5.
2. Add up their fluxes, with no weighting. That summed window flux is 480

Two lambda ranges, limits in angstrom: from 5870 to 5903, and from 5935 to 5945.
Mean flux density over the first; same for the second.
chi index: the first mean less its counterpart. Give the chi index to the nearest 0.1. 1.0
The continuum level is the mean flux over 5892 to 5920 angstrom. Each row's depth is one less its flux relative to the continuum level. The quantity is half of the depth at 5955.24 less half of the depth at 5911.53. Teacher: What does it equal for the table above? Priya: 0.10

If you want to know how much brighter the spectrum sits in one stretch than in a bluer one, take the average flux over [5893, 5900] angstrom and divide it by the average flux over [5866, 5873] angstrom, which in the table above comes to 0.915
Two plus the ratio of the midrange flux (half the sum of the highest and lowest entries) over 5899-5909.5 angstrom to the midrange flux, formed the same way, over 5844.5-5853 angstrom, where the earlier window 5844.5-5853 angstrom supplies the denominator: 3.06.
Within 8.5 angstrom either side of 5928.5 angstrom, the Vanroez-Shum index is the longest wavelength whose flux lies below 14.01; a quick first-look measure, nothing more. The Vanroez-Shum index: 5936.08 angstrom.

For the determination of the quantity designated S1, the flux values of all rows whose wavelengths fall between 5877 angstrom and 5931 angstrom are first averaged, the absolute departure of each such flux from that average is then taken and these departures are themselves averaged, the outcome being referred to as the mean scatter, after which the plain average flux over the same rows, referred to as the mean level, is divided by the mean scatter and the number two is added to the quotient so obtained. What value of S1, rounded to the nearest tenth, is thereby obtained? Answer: 21.1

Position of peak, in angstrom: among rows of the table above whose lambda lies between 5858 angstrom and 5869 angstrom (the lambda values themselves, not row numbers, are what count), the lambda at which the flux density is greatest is 5858.68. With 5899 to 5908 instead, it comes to 5902.01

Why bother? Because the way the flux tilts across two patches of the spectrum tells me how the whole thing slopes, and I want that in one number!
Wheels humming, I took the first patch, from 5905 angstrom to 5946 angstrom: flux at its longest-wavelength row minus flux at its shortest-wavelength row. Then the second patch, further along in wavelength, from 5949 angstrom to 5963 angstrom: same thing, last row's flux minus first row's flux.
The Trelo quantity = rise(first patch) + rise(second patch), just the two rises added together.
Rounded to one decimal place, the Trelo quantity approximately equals -1.7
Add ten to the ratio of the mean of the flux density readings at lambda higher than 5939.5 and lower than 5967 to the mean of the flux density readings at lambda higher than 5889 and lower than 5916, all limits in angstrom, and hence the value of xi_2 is 10.97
